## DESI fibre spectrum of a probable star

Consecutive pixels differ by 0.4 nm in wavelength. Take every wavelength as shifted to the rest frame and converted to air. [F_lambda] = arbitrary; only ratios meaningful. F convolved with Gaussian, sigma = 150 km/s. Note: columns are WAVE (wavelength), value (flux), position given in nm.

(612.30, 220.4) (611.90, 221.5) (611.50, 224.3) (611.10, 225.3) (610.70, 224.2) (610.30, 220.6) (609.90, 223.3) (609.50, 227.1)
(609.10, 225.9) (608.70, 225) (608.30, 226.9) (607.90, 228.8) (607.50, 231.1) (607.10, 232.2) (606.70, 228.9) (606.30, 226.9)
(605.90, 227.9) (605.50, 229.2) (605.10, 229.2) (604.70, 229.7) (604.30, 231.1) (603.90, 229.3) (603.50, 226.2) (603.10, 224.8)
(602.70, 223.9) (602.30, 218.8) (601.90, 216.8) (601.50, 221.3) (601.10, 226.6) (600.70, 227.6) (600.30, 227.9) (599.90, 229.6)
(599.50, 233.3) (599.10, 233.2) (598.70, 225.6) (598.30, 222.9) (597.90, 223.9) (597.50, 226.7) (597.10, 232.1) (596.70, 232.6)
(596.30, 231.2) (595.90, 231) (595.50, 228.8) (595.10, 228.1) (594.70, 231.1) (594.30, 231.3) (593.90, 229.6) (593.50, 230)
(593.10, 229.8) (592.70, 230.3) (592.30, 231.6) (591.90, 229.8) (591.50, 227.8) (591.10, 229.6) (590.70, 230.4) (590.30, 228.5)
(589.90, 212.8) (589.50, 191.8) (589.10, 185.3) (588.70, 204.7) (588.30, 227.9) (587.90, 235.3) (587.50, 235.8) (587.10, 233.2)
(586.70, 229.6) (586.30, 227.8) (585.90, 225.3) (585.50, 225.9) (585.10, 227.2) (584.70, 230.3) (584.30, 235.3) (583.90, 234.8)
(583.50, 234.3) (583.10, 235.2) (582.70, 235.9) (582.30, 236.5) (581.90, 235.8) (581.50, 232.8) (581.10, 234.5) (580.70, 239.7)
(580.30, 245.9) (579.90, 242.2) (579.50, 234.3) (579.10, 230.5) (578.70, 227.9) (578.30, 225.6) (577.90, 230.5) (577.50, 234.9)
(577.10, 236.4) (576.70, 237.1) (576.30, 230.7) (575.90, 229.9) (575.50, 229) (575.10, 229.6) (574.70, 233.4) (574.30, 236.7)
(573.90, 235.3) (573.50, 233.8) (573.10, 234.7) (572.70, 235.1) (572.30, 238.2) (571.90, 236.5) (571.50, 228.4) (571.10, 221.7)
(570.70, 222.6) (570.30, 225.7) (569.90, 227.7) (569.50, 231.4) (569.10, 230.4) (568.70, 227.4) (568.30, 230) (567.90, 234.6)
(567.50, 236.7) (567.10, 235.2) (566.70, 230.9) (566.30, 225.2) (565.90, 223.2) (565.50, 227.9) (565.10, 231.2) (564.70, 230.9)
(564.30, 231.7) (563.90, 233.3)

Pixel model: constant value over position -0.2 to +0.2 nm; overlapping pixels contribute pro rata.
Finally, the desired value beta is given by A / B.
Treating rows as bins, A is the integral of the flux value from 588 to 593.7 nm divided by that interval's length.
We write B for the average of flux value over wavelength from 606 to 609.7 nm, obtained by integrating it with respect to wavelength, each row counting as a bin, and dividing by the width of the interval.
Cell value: 0.97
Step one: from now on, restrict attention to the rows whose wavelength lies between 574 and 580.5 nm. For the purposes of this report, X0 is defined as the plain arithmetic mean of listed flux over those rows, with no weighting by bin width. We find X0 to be 233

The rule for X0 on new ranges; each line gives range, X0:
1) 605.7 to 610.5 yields 227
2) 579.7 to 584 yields 237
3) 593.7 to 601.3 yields 229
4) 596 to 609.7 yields 227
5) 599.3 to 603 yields 225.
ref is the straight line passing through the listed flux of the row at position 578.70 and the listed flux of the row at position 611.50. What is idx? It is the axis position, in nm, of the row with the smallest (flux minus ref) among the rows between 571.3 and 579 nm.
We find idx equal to 578.30 nm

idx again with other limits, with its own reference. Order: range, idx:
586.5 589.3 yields 589.10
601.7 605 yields 601.90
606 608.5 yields 606.30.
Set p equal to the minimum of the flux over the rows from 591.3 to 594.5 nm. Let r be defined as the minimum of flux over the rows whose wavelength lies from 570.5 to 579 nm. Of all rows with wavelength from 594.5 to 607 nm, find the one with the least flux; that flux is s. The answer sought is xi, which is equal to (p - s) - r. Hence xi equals -211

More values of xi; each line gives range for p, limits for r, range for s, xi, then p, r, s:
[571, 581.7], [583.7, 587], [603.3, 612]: -224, 221.7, 225.3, 220.6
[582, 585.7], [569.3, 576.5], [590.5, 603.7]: -213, 225.9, 221.7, 216.8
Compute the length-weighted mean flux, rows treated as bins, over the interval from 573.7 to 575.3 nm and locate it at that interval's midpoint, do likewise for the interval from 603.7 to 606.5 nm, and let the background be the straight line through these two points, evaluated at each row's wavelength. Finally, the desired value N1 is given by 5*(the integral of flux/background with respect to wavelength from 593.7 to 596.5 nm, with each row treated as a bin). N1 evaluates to 14.0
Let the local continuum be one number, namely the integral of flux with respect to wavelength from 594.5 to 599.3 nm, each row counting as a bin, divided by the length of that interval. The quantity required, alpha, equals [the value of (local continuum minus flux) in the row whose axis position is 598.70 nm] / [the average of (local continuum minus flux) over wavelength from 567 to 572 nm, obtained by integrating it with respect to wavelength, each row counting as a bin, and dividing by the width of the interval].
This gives -5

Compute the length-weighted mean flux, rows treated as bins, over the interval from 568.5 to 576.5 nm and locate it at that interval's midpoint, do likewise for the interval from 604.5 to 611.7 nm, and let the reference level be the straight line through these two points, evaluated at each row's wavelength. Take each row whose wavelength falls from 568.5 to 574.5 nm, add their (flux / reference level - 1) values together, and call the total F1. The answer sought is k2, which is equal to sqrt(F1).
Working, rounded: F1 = 0.00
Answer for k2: 0.04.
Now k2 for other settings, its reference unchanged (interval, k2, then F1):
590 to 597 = 0.33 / 0.11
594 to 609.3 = 0.13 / 0.02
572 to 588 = 0.76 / 0.58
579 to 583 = 0.54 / 0.30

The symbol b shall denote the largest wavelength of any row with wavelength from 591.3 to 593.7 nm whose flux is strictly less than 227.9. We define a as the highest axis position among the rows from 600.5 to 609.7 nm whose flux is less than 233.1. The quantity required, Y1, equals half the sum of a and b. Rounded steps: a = 609.50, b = 591.50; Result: 600.50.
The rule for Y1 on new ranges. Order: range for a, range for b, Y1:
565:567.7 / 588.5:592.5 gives 579.10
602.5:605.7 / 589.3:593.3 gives 598.50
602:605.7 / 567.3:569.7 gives 587.10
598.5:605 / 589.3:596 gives 598.10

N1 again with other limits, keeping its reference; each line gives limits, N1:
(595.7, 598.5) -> 13.9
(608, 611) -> 14.8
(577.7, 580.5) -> 14.0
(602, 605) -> 14.8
